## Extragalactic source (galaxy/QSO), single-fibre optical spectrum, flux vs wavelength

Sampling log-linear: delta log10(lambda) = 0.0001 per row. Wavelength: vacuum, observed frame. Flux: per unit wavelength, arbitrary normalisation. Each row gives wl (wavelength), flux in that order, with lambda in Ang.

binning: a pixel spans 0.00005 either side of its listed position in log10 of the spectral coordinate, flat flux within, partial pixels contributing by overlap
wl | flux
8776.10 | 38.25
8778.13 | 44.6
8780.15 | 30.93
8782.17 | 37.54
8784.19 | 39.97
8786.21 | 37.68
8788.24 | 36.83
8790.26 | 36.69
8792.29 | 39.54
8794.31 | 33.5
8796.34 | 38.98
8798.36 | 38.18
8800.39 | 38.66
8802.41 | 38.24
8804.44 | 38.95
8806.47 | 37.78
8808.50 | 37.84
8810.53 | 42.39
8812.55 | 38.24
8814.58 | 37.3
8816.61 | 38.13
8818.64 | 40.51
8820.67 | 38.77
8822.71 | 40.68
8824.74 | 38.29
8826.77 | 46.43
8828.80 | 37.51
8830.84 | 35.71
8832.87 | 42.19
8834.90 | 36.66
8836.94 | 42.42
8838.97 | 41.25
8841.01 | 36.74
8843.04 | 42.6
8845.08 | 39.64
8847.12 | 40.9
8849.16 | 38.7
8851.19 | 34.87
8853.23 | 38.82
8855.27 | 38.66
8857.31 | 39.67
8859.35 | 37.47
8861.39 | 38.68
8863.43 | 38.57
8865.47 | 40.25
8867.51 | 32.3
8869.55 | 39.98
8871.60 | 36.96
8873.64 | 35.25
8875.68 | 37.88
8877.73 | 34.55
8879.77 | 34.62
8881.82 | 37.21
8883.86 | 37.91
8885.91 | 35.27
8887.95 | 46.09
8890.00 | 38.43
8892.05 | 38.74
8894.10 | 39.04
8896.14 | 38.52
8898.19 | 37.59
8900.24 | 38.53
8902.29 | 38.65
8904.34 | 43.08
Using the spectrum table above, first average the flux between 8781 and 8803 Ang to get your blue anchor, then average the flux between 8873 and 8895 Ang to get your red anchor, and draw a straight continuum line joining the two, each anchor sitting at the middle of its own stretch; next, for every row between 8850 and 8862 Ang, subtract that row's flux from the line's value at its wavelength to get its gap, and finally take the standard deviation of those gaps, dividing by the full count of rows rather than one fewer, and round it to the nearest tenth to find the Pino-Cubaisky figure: 1.6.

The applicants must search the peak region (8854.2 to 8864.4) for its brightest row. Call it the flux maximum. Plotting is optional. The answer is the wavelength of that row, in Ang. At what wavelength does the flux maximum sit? 8857.31 Ang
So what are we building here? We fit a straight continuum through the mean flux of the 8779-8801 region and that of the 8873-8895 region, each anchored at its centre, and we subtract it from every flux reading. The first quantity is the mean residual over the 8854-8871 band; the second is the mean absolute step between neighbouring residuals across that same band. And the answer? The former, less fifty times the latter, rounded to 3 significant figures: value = -155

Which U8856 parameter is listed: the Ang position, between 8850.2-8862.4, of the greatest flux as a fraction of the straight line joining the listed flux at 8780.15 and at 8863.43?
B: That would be 8857.31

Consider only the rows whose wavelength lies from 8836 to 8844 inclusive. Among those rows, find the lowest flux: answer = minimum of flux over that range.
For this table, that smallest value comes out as 36.74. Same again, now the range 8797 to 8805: 38.18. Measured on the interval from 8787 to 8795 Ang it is 33.5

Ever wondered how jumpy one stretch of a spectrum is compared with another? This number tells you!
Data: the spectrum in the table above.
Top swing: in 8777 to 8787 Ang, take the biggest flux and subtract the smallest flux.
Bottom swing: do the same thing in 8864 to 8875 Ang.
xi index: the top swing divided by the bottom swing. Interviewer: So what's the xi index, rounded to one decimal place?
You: 1.7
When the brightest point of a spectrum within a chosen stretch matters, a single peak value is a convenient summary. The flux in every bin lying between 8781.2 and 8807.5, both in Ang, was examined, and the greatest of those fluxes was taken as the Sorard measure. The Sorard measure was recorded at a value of 39.97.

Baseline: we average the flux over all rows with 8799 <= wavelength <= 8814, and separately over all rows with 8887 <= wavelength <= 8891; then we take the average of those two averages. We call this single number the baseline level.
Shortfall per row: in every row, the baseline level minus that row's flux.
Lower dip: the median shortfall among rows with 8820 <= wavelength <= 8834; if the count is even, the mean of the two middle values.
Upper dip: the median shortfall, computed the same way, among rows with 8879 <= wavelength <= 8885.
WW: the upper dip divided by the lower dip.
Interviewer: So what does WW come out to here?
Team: 1.9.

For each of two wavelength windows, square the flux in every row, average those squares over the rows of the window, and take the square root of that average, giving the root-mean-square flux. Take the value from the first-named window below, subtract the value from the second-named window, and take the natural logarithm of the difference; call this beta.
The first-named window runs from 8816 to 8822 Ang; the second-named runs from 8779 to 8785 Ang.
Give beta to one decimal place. 1.0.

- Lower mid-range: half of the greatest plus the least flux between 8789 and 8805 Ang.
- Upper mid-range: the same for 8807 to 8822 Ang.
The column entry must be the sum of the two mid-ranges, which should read 76.4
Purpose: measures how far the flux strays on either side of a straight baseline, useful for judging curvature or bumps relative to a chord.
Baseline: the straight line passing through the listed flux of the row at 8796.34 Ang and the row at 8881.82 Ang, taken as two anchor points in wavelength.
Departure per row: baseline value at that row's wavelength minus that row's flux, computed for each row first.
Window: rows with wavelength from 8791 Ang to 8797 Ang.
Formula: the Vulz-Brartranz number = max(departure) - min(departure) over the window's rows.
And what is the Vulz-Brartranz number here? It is 6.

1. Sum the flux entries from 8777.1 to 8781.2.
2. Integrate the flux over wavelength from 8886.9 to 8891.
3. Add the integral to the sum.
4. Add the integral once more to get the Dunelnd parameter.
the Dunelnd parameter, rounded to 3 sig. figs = 422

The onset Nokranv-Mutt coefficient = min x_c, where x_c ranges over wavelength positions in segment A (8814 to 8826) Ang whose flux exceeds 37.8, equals 8816.61 Ang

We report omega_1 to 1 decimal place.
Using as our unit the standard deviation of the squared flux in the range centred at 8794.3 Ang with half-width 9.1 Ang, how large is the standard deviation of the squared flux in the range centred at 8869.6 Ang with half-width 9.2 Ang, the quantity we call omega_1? 1.5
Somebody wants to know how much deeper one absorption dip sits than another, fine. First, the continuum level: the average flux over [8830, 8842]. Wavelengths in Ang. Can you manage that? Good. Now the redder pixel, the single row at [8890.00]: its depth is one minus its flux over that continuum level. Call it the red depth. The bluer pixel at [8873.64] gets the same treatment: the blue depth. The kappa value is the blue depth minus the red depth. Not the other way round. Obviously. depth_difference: 0.08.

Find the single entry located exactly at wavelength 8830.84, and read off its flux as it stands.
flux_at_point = 35.71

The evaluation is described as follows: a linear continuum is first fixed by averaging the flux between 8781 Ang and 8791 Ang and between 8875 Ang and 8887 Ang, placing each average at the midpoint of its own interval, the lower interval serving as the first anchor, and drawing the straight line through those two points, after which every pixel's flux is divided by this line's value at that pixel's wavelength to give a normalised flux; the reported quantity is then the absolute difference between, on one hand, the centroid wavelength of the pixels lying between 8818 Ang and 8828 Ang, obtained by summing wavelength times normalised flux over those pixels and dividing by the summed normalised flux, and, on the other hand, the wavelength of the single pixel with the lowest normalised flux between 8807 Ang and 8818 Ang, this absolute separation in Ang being 8.2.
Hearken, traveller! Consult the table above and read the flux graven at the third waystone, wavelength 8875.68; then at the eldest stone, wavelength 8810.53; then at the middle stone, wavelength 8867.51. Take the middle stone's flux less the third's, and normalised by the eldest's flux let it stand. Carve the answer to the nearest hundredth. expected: -0.13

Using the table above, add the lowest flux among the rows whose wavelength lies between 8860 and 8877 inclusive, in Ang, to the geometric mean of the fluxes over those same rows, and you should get 69.7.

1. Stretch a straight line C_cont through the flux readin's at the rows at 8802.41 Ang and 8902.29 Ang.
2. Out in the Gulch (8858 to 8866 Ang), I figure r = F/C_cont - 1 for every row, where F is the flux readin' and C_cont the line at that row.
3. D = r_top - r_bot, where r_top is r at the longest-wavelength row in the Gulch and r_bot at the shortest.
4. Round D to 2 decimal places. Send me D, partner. 0.07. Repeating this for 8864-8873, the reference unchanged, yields -0.09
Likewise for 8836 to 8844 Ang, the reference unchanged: 0.00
